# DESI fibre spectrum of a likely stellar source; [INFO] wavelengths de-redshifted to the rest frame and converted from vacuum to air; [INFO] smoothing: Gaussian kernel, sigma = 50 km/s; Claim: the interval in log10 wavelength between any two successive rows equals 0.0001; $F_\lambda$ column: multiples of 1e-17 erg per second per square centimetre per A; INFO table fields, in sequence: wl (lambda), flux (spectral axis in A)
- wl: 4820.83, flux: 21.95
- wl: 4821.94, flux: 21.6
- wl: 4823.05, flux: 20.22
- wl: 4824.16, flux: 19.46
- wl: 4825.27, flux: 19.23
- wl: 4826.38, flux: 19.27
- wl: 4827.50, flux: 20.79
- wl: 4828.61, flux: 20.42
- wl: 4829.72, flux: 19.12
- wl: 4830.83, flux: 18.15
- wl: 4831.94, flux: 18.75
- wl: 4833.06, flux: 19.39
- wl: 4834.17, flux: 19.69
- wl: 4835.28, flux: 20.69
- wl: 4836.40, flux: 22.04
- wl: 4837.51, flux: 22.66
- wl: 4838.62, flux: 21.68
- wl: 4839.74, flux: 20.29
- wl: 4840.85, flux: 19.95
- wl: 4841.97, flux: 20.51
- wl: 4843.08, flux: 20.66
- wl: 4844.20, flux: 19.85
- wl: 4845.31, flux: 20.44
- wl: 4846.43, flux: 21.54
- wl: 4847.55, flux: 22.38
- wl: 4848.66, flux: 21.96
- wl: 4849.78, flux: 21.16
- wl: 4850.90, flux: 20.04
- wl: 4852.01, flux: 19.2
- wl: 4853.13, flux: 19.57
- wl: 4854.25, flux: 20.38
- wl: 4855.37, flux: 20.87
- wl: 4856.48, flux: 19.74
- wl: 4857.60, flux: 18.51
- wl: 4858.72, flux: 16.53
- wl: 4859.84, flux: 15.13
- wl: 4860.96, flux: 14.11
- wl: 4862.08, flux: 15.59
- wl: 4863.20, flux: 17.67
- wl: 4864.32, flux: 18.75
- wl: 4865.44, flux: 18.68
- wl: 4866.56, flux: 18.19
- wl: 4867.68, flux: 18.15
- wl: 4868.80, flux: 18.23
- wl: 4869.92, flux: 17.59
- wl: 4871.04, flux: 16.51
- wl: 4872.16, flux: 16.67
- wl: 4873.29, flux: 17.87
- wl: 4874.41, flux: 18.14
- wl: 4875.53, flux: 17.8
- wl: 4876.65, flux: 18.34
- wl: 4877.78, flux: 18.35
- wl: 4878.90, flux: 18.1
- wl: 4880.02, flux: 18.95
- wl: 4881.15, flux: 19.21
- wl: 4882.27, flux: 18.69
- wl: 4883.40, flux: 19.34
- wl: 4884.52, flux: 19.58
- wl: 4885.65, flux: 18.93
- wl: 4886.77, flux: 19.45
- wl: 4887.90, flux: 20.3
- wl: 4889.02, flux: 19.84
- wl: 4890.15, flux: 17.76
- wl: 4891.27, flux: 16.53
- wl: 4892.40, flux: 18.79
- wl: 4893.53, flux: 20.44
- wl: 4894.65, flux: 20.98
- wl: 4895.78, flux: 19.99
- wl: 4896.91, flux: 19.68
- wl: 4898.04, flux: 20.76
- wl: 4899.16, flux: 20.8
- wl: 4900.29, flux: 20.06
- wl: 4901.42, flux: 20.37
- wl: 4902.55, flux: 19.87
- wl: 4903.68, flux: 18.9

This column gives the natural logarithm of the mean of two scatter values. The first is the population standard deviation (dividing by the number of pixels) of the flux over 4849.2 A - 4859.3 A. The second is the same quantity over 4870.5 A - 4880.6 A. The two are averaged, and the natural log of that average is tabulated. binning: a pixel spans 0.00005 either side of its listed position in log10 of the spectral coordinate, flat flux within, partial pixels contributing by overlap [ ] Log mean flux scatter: 0.03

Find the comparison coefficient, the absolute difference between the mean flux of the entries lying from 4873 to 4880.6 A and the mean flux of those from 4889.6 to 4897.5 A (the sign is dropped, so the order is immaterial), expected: 1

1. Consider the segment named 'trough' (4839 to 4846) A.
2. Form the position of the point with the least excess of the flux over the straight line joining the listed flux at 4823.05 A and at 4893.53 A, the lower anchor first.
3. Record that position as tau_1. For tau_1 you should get 4844.20 A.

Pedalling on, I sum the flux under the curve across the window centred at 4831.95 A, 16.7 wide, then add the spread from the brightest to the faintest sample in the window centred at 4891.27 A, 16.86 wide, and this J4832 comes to 340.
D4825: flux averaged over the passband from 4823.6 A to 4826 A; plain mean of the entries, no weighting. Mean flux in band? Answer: 19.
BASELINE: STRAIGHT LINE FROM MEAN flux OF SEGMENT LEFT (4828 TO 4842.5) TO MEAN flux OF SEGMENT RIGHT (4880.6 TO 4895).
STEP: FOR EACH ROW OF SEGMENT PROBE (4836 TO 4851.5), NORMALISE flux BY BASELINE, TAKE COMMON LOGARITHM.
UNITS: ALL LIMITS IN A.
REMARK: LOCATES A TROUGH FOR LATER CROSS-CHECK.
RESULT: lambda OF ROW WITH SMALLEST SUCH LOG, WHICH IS 4844.20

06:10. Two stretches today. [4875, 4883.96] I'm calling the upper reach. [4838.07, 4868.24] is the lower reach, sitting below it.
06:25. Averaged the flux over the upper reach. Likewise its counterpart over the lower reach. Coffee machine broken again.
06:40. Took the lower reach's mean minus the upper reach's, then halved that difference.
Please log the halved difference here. 0.36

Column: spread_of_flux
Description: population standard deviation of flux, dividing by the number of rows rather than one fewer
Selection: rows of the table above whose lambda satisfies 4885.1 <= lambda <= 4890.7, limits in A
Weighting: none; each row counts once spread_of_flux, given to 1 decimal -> 0.9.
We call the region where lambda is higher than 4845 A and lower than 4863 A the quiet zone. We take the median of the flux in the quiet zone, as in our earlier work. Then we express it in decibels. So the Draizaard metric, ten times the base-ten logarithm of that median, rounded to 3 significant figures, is 13.0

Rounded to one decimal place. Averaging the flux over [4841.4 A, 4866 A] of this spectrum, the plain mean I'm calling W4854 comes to 19.2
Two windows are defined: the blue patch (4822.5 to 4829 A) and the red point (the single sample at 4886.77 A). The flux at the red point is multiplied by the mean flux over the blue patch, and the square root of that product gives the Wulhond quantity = 19.7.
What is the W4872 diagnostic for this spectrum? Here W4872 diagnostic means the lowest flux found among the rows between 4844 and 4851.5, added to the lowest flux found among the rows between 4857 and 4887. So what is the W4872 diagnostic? 34.0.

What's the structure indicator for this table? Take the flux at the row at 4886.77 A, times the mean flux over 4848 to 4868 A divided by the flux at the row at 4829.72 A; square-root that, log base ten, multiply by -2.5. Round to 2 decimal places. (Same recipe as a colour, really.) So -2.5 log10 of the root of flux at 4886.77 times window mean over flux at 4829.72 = -1.60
